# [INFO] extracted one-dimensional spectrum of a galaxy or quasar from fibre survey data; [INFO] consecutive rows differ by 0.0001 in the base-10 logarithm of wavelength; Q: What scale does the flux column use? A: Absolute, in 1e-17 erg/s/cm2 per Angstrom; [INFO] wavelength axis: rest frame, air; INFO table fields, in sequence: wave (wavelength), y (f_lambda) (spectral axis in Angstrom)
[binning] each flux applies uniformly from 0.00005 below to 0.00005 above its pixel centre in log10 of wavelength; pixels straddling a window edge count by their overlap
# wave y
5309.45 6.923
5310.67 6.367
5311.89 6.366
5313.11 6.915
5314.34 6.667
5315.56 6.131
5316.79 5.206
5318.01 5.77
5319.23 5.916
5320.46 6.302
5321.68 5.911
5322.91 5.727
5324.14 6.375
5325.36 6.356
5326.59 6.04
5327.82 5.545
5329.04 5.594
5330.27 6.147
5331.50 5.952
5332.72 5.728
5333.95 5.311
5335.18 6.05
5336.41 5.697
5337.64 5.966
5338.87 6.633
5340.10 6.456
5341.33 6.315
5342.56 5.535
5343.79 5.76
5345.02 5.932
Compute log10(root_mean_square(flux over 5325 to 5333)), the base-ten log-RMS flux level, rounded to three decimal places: 0.772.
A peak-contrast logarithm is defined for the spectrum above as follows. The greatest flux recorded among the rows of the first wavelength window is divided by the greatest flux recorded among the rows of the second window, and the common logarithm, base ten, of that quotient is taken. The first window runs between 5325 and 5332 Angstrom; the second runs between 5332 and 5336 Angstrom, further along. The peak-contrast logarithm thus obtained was 0.021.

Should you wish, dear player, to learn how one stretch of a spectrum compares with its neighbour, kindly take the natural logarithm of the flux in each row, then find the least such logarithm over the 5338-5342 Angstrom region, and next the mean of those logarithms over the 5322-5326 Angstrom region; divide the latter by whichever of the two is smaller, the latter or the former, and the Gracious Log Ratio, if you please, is 1.00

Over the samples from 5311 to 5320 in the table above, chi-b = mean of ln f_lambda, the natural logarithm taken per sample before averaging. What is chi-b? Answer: 1.81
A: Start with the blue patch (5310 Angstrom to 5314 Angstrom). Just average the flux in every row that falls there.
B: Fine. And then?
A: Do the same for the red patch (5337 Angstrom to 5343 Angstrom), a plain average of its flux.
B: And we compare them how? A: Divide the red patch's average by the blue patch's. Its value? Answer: 0.94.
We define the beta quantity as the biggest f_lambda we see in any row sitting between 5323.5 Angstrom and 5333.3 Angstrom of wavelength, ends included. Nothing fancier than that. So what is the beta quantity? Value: 6.375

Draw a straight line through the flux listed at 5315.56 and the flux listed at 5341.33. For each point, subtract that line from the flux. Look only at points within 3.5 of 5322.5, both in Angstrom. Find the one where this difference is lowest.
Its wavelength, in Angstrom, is 5322.91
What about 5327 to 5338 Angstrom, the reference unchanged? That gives 5333.95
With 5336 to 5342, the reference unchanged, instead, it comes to 5336.41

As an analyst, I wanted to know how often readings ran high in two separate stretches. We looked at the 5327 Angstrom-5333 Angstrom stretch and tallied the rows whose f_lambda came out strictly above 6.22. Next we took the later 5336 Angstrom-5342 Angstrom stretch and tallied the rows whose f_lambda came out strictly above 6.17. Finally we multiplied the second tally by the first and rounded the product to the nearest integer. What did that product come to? 0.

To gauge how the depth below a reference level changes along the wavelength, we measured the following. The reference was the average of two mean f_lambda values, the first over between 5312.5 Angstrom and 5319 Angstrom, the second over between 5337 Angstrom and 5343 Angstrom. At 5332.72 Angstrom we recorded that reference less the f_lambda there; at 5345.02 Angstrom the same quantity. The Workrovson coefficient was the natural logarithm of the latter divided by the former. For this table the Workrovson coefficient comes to -0.6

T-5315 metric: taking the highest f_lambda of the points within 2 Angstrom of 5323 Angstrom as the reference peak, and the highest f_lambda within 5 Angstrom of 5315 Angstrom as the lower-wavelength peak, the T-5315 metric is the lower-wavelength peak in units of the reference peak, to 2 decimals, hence 1.08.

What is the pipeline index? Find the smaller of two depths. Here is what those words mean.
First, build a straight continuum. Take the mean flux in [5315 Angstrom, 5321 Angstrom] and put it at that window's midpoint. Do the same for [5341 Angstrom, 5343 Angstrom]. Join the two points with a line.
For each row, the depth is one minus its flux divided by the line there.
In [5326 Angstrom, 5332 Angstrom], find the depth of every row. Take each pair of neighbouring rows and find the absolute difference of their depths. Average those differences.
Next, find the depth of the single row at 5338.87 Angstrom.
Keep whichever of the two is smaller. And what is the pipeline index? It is -0.12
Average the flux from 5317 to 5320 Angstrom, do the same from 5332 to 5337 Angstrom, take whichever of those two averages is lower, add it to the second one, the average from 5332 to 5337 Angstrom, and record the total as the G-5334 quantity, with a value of 11.4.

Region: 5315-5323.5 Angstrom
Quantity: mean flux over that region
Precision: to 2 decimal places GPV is 5.85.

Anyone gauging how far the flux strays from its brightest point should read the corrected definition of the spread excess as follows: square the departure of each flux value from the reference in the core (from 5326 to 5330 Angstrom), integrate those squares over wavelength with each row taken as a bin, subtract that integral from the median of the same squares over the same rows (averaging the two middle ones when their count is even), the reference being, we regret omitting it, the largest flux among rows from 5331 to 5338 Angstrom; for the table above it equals -0.36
